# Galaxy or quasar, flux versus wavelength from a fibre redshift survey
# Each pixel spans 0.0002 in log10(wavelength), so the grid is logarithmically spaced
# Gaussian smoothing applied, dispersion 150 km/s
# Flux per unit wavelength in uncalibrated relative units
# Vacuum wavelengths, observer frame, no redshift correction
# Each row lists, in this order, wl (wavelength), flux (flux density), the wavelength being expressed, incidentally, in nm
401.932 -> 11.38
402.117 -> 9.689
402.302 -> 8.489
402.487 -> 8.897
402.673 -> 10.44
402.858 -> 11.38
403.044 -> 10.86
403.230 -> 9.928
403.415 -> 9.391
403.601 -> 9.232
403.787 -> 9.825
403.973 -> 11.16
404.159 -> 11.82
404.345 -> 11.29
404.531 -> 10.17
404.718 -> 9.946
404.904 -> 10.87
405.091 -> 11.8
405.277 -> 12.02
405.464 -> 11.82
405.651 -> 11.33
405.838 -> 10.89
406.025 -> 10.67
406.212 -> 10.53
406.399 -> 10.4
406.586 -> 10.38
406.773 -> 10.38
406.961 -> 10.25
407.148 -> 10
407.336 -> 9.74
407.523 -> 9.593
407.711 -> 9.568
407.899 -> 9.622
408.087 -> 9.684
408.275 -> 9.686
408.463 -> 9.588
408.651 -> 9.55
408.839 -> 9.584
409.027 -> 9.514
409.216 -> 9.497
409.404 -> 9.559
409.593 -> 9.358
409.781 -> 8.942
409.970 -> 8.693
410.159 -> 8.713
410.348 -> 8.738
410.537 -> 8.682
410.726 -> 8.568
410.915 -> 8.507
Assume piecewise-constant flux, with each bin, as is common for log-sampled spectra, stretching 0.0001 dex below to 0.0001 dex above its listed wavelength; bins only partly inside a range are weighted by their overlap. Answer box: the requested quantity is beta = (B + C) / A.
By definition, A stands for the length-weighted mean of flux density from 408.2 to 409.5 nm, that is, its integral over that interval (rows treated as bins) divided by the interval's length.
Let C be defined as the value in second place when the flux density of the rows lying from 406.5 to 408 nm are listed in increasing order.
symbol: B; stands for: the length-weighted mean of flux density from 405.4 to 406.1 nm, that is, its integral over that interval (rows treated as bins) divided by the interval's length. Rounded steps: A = 9.6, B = 11.2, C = 9.593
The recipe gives 2.2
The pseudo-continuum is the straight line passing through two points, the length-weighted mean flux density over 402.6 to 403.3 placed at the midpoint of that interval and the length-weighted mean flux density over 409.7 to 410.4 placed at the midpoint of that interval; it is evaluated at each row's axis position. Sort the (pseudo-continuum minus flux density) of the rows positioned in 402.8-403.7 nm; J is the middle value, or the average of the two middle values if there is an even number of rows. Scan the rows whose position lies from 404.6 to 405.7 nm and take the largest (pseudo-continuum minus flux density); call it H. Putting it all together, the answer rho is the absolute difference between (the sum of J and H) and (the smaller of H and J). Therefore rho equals 0.67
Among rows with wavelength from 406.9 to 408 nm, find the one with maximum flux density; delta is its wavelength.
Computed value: 406.961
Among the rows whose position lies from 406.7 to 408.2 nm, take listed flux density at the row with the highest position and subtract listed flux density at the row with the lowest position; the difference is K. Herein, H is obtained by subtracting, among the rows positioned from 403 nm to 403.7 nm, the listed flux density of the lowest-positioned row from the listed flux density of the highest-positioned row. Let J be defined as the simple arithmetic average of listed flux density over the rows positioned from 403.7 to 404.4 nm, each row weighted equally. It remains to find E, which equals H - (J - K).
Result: -13.3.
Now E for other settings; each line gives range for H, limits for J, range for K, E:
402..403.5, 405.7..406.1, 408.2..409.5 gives -11.2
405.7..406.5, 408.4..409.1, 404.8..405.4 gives -8.9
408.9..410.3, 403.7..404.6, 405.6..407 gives -12.7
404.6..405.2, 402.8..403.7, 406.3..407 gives -8.5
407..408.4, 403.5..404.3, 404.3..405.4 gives -10.1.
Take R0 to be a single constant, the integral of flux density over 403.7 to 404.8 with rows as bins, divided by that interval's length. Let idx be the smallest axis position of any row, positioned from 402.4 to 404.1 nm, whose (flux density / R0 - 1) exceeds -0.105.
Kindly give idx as 402.673 nm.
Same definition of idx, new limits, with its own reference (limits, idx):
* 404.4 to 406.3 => 404.531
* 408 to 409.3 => 408.087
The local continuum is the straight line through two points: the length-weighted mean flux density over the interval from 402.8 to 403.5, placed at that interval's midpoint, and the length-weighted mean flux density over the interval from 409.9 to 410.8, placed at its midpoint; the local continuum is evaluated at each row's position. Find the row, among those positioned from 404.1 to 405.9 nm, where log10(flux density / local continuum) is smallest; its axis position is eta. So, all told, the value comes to 404.718 nm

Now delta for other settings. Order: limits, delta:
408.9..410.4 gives 409.404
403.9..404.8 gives 404.159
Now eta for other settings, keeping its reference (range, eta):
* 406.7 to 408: 407.523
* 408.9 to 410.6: 409.970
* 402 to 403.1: 402.302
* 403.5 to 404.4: 403.601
